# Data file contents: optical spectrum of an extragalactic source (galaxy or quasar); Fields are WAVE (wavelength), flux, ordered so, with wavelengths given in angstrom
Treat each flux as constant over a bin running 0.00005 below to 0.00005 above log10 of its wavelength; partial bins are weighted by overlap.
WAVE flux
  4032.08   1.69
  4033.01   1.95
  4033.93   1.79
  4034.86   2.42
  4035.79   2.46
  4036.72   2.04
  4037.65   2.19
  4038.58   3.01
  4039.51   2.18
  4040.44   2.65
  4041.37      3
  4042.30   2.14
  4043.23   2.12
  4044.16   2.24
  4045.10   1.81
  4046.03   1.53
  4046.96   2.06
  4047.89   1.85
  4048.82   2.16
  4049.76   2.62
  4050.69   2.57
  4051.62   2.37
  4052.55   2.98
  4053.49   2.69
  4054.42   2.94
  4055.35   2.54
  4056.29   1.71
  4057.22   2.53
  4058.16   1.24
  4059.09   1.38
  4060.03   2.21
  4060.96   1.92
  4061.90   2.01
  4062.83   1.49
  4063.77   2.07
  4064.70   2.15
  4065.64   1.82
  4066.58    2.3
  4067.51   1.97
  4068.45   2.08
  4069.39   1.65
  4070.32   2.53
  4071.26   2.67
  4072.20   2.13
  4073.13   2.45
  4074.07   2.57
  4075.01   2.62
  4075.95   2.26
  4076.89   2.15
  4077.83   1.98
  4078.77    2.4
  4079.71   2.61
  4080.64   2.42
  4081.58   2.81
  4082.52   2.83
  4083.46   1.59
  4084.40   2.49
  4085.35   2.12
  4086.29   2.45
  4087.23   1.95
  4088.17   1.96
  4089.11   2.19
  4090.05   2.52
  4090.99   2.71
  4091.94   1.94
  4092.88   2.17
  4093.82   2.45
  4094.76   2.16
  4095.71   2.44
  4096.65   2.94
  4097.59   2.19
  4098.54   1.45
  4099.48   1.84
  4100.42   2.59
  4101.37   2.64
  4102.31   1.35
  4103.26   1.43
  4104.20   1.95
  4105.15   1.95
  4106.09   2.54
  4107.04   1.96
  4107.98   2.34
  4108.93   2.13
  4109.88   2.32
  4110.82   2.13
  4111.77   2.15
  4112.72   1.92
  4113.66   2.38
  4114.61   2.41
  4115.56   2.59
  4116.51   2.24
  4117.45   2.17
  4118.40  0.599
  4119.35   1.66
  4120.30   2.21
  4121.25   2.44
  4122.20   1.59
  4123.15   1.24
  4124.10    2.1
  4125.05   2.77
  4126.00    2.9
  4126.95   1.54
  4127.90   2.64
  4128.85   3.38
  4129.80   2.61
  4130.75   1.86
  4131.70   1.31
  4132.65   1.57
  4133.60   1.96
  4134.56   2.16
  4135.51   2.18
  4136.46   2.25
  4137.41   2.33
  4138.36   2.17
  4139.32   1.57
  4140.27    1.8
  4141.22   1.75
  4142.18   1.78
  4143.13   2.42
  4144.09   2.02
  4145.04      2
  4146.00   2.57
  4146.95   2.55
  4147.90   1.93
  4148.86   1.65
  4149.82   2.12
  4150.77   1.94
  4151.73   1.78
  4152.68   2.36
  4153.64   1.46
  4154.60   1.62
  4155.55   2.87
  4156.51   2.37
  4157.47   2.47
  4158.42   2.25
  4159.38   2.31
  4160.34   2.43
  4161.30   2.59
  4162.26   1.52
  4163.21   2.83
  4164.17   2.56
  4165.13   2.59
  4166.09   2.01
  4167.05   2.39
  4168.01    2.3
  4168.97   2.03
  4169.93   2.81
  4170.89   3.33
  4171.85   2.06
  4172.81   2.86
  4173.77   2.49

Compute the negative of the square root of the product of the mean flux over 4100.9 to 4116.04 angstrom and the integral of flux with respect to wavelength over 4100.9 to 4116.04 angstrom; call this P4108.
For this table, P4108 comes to -8.3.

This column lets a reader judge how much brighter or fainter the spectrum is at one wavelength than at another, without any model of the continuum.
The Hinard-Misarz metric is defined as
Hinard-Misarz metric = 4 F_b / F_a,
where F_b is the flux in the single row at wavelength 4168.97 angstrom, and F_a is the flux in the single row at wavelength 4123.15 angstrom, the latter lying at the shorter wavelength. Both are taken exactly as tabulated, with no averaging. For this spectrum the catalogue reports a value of 6.5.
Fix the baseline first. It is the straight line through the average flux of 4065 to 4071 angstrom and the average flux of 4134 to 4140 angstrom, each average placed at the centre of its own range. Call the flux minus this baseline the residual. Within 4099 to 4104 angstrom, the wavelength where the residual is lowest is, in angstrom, 4102.31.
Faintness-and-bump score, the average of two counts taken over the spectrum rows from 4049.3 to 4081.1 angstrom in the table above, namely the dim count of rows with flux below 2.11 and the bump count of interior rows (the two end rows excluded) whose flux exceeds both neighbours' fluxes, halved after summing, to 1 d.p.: 11.5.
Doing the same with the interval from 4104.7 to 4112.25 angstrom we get 2.5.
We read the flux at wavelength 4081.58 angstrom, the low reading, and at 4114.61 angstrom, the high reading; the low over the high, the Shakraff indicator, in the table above 1.17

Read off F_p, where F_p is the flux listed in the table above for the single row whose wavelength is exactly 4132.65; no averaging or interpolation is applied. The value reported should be 1.57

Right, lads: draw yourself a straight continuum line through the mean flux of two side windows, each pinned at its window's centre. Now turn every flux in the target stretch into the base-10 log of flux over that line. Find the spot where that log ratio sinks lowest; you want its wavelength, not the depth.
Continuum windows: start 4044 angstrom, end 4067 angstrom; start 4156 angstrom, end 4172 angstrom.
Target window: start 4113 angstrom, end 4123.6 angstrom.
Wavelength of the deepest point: 4118.40 angstrom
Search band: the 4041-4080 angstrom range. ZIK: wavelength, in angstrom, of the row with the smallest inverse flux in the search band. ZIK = 4041.37 angstrom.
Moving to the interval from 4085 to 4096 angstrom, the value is 4090.99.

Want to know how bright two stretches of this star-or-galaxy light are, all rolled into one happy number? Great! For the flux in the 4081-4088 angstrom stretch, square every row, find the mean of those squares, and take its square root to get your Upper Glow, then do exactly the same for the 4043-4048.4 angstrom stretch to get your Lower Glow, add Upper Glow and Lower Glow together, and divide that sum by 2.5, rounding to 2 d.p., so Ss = 1.72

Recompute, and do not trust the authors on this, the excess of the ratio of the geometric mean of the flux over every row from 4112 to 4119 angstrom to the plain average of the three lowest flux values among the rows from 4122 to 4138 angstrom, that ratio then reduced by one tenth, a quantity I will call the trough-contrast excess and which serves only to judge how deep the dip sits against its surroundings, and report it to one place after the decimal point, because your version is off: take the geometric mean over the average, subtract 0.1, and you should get 1.3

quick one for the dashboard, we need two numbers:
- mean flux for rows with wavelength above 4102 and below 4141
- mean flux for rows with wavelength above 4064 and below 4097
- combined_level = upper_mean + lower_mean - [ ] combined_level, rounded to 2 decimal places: 4.37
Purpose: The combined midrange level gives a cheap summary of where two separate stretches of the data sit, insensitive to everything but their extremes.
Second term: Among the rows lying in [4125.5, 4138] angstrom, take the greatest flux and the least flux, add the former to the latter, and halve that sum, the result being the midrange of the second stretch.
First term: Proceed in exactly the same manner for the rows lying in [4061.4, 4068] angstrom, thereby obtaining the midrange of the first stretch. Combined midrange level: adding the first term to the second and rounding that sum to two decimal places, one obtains 4.24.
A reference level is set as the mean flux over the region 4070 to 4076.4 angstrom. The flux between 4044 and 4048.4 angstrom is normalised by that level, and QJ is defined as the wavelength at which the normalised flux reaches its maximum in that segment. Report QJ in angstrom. 4044.16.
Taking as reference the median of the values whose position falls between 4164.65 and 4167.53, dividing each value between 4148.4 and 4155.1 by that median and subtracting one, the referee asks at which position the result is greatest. 4152.68 angstrom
